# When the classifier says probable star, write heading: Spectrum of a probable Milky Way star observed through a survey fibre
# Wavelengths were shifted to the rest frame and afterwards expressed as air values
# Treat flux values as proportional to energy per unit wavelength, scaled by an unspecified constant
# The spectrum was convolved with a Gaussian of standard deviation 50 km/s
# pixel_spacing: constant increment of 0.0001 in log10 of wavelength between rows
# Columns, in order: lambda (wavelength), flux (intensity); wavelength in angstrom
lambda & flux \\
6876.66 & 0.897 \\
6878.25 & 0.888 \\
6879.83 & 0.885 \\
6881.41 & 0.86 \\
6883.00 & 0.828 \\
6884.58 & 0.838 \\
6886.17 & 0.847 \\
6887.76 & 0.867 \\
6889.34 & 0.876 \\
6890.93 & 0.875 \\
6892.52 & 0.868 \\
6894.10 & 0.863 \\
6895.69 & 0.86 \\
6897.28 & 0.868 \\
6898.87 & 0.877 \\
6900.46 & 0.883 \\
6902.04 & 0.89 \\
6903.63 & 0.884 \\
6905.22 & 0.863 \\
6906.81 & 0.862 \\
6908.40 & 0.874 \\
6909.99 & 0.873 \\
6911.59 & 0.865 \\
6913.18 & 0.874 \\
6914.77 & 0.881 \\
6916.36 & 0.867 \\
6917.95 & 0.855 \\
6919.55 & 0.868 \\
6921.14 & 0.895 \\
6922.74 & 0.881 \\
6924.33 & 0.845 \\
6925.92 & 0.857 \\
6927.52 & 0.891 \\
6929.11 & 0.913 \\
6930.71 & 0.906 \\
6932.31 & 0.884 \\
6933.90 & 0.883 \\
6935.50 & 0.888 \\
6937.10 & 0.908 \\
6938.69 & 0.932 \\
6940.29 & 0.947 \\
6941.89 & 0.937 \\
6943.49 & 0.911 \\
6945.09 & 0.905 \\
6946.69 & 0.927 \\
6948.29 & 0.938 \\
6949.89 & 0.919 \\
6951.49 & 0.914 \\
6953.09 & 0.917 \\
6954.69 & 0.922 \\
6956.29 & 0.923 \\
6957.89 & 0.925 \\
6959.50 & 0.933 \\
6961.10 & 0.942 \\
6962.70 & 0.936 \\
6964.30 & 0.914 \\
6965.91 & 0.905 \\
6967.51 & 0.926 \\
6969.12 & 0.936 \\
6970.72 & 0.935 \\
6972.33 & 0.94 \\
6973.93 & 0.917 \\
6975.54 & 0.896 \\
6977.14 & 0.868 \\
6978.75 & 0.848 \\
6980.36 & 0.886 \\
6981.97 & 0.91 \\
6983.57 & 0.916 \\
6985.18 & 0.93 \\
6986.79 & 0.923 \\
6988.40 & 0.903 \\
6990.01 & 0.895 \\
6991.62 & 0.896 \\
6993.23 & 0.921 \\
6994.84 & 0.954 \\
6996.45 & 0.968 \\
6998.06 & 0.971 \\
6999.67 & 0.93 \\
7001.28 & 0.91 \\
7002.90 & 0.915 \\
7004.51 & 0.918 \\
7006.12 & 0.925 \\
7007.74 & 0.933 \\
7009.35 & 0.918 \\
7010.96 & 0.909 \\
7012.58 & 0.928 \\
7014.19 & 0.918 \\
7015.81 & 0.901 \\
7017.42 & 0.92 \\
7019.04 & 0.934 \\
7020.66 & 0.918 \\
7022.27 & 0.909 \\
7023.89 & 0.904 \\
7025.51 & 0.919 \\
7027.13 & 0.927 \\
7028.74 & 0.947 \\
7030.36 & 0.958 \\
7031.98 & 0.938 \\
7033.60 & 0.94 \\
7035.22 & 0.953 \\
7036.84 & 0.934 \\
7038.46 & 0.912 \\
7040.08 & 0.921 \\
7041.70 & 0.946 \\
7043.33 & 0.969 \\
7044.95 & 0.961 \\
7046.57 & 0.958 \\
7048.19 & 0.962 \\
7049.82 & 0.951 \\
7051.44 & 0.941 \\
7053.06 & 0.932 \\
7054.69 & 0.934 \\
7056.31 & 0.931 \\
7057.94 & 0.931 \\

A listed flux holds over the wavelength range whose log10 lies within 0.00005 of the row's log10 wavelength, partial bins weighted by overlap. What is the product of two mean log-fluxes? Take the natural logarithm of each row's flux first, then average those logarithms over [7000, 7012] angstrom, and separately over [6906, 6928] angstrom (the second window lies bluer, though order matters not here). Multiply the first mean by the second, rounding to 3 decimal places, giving 0.012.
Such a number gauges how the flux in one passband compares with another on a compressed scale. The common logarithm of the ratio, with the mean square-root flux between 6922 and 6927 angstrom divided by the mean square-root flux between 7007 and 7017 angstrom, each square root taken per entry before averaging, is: -0.014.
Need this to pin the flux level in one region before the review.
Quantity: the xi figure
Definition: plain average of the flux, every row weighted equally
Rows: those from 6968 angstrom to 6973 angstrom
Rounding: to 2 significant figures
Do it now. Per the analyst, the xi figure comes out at 0.94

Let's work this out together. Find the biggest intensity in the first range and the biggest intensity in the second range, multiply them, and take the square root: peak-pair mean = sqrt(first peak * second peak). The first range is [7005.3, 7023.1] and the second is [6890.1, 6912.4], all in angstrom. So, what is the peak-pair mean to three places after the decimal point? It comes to 0.912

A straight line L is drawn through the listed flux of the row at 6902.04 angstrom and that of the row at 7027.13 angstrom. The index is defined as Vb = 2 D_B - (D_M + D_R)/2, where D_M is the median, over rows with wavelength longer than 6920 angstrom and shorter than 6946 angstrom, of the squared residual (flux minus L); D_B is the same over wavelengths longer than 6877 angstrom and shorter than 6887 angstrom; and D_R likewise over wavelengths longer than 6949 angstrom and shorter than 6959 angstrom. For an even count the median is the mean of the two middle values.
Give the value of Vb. 0.0018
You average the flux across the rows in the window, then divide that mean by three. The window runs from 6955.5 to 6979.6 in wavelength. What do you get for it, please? 0.305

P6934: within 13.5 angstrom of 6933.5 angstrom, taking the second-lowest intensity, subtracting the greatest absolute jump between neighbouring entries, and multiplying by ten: 8.21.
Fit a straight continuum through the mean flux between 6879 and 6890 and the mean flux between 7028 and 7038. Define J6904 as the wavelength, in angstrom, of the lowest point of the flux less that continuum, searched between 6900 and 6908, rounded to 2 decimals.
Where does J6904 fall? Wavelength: 6906.81 angstrom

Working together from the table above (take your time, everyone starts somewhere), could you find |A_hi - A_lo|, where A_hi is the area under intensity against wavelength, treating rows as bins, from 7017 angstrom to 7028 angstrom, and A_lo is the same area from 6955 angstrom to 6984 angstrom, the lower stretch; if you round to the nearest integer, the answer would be 16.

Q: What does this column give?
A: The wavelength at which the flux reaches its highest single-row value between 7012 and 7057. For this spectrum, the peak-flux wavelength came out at 7043.33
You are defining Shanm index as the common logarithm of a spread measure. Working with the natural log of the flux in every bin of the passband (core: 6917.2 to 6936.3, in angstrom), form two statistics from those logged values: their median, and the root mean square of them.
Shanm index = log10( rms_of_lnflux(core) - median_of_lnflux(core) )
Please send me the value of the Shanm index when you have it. -0.596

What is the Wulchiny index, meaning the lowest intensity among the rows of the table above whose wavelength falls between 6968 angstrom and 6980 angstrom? 0.848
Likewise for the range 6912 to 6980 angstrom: 0.845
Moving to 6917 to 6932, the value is 0.845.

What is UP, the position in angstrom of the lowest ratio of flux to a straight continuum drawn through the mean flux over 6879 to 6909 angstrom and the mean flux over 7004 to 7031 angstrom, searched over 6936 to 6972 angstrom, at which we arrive 6965.91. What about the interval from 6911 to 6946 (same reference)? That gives 6924.33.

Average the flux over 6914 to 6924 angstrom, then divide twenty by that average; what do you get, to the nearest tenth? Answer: 22.9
